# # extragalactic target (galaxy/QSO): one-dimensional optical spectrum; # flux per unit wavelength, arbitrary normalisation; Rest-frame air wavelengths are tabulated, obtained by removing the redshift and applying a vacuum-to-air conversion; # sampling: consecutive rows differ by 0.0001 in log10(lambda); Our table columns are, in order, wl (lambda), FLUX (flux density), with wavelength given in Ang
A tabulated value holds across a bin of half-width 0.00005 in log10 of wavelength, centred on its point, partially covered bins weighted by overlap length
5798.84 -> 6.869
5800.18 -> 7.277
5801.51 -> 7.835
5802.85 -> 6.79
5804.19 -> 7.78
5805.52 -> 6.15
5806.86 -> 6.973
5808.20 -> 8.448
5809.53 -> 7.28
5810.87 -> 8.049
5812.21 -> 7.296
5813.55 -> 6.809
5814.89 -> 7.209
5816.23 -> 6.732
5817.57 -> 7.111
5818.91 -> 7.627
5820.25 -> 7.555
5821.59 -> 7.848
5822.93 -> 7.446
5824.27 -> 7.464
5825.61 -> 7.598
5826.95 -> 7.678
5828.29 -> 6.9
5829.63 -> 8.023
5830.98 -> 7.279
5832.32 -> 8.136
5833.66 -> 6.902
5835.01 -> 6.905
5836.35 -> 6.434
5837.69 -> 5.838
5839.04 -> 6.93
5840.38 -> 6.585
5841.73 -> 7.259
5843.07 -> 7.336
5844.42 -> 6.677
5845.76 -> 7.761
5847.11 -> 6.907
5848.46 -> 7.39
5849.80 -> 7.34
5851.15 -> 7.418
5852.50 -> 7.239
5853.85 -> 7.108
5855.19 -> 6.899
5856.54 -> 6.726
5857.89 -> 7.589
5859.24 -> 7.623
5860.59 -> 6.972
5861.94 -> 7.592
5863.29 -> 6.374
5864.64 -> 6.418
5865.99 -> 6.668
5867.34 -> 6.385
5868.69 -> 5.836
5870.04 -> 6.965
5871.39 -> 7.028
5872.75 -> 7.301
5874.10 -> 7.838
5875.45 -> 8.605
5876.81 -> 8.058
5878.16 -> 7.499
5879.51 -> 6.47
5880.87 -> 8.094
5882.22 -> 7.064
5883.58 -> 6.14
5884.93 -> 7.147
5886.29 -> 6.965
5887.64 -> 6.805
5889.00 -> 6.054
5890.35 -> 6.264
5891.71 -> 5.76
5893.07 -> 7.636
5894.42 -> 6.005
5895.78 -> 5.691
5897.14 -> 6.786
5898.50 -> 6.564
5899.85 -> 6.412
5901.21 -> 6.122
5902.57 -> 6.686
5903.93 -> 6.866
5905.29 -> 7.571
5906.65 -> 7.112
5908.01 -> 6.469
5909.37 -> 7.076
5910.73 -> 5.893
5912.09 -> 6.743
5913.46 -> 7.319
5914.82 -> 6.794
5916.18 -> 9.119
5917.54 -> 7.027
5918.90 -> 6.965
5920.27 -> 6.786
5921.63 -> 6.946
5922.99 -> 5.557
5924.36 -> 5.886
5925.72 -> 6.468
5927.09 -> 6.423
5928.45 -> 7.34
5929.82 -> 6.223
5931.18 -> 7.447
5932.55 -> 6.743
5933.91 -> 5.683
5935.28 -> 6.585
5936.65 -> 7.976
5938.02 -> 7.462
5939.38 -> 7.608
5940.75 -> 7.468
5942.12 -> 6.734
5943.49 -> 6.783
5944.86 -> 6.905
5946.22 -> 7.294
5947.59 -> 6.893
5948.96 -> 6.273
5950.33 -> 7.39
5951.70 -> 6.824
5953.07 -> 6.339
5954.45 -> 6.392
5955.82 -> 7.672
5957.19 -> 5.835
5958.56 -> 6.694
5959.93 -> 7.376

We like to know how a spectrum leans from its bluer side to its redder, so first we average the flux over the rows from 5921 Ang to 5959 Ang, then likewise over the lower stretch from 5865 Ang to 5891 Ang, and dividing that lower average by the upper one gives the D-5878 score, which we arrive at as 1.03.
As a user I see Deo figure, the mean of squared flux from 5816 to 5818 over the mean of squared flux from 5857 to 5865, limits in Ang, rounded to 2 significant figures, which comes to 0.95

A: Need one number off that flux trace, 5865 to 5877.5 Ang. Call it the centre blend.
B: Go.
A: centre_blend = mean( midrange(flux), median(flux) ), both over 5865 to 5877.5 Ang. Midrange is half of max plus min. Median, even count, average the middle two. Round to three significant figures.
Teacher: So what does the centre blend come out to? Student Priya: 7.12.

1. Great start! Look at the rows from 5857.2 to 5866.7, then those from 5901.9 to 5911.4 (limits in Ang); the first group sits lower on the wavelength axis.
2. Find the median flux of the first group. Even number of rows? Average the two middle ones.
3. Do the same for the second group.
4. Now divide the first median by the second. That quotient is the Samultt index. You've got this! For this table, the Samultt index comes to 1.02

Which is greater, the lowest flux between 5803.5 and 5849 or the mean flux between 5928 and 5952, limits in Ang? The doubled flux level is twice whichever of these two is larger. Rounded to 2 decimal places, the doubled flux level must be 13.96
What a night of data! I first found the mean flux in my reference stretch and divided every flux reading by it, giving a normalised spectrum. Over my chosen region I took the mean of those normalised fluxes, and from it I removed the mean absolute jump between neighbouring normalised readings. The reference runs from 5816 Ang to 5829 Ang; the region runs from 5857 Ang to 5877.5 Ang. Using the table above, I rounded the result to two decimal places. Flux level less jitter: 0.90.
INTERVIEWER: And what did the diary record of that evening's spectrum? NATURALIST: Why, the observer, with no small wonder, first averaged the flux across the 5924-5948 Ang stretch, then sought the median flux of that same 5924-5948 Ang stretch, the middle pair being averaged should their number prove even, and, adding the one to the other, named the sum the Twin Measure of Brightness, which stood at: 13.7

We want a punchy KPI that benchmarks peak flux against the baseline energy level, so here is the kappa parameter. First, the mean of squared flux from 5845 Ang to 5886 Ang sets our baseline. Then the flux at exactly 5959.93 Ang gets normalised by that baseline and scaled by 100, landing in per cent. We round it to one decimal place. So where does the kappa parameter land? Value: 14.3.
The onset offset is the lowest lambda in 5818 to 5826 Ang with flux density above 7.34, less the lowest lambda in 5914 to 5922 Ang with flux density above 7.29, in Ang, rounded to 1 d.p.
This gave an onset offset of -97.3 Ang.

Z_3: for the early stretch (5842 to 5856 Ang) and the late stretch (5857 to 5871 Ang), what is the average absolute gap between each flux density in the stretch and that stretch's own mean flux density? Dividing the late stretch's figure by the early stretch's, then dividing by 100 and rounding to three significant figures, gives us 0.0204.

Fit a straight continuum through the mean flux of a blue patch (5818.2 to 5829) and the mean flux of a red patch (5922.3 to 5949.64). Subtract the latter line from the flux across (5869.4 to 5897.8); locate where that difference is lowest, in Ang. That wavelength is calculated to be 5895.78 Ang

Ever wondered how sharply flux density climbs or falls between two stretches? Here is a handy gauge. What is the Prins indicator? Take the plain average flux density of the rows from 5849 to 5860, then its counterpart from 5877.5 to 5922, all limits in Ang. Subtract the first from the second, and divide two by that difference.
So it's -5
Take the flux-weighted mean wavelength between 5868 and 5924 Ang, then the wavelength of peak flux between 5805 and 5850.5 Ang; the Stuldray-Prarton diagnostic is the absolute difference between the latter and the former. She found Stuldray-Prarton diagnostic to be 87.4 Ang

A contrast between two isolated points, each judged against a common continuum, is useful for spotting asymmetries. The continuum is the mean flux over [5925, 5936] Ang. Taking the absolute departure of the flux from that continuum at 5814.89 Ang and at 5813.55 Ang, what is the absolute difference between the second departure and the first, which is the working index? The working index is 0.40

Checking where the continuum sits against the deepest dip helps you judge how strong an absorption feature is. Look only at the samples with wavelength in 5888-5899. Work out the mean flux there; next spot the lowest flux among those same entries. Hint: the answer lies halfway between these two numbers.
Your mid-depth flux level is 6.0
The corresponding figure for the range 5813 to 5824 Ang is 7.0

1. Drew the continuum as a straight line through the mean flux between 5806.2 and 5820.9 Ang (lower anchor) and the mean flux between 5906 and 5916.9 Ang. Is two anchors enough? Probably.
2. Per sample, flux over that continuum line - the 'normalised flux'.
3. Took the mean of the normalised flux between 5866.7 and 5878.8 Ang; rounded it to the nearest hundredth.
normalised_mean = 1.01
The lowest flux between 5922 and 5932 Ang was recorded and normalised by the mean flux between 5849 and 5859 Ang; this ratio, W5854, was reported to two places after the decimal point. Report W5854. 0.77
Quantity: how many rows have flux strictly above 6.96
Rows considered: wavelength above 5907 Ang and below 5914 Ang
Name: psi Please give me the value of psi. 2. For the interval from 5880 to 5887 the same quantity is 4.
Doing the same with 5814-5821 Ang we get 4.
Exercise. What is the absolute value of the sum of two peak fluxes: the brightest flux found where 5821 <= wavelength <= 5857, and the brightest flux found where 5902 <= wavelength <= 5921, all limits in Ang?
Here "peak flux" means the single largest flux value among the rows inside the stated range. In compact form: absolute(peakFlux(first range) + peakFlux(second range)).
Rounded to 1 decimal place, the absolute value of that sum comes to 17.3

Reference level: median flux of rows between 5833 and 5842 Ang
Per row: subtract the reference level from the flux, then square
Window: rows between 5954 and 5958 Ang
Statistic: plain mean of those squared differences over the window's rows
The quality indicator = 0.7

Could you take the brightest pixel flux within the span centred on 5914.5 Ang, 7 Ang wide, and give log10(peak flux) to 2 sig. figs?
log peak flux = 0.96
